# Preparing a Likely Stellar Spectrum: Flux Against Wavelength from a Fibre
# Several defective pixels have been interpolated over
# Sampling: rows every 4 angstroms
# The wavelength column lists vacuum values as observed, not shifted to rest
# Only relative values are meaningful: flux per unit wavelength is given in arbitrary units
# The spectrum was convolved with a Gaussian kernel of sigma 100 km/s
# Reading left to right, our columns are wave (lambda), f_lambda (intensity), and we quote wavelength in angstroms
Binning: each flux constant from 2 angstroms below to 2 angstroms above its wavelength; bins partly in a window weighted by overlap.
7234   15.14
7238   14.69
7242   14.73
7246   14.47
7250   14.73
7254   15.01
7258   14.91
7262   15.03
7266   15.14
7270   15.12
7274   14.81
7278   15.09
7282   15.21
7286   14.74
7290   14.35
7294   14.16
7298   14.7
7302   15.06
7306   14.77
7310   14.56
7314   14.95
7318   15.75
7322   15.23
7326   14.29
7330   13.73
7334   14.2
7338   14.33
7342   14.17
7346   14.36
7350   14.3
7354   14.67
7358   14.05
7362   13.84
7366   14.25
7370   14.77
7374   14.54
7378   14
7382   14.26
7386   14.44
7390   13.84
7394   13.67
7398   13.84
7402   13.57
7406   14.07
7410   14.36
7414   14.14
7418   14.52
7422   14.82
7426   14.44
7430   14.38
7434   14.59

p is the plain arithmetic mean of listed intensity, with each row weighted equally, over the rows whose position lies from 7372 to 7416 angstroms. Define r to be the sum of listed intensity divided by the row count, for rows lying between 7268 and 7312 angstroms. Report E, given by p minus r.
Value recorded -0.7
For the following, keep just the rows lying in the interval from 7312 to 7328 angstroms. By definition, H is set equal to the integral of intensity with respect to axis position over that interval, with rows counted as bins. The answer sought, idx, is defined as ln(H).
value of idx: 5.48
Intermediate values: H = 241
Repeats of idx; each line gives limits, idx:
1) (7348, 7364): 5.43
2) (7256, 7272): 5.48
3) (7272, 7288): 5.48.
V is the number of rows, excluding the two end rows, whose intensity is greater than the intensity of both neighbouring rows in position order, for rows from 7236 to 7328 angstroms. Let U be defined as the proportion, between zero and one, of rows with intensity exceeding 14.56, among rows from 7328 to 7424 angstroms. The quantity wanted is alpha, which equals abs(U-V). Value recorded 5.9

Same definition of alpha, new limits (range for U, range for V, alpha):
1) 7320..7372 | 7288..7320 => 0.8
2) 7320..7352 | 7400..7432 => 1.9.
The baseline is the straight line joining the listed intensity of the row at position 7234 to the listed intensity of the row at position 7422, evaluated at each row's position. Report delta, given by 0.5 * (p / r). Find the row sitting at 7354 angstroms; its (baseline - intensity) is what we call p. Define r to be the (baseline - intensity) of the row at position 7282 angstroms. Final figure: -0.9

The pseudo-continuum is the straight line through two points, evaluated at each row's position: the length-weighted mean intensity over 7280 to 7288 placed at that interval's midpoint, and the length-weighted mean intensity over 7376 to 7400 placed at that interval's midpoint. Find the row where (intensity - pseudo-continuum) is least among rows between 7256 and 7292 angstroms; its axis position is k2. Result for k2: 7290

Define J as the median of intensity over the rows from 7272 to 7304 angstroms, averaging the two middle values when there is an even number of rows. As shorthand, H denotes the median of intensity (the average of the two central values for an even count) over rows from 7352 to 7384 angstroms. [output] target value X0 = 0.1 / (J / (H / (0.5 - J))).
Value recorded -0.0068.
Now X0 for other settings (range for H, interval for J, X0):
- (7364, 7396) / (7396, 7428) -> -0.0073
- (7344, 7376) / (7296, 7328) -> -0.0067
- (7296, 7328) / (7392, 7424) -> -0.0077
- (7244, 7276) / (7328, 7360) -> -0.0076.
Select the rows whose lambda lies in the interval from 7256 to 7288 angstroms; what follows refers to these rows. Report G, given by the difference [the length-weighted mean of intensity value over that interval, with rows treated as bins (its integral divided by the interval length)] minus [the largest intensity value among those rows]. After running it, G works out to -0.20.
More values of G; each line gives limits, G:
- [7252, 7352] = -1.03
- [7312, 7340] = -1.11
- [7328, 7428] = -0.61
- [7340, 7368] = -0.44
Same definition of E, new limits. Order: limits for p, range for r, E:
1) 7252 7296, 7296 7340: 0.2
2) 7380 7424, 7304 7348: -0.4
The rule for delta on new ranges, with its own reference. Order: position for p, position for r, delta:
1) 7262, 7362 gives 0.0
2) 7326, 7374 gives 1.0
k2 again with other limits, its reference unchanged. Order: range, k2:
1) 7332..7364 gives 7362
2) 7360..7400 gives 7362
